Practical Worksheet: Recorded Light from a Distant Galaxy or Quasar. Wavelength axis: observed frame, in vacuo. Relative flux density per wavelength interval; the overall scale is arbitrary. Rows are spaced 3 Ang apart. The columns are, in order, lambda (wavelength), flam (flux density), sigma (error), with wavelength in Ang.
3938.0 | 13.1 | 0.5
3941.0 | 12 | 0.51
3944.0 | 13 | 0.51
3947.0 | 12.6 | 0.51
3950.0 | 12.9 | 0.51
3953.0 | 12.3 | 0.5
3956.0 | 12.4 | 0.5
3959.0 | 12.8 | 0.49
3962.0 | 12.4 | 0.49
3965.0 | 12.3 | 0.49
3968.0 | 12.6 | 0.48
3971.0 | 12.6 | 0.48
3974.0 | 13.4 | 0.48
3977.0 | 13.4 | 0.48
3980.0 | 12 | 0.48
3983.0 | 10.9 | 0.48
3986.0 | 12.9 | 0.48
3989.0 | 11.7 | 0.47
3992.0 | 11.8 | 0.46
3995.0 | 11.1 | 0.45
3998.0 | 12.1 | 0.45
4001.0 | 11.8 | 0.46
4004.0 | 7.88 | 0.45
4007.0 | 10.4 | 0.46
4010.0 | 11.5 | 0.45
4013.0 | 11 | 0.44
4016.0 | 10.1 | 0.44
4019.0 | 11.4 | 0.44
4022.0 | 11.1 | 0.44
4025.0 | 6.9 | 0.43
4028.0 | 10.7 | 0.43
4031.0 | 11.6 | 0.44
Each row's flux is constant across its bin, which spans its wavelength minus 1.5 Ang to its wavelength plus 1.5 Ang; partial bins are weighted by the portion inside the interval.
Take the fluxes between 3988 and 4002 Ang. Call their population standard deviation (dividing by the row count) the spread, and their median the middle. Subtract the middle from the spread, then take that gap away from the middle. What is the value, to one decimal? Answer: 23.3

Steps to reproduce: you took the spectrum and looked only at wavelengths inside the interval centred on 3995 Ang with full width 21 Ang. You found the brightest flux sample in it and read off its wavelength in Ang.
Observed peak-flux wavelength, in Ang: 3986.0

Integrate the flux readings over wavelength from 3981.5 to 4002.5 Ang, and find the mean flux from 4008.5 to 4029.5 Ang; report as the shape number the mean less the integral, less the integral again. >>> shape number -483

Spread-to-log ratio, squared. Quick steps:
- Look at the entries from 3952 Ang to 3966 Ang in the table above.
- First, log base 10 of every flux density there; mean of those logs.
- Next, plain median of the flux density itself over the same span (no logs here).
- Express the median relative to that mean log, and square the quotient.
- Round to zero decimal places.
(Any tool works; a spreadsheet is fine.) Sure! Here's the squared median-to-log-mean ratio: 128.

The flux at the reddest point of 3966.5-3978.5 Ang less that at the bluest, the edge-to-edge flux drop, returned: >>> 1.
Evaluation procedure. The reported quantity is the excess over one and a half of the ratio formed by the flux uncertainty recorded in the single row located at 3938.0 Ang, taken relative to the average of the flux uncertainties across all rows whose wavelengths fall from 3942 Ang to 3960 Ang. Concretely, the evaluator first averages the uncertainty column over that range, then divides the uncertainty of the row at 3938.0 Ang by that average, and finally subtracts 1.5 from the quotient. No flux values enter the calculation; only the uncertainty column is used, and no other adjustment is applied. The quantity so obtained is -0.51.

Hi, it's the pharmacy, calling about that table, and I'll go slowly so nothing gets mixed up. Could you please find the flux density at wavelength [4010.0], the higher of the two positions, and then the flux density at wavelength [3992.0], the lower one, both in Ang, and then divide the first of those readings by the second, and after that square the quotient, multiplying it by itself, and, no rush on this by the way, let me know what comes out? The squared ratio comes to 0.95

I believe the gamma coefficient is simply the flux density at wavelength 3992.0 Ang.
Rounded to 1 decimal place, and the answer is 11.8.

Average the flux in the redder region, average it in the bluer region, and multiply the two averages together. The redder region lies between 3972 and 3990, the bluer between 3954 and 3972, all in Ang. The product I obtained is 155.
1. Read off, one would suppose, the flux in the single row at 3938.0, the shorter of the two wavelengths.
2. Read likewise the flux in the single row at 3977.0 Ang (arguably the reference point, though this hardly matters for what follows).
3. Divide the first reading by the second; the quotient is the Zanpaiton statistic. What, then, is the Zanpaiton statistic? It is 0.98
